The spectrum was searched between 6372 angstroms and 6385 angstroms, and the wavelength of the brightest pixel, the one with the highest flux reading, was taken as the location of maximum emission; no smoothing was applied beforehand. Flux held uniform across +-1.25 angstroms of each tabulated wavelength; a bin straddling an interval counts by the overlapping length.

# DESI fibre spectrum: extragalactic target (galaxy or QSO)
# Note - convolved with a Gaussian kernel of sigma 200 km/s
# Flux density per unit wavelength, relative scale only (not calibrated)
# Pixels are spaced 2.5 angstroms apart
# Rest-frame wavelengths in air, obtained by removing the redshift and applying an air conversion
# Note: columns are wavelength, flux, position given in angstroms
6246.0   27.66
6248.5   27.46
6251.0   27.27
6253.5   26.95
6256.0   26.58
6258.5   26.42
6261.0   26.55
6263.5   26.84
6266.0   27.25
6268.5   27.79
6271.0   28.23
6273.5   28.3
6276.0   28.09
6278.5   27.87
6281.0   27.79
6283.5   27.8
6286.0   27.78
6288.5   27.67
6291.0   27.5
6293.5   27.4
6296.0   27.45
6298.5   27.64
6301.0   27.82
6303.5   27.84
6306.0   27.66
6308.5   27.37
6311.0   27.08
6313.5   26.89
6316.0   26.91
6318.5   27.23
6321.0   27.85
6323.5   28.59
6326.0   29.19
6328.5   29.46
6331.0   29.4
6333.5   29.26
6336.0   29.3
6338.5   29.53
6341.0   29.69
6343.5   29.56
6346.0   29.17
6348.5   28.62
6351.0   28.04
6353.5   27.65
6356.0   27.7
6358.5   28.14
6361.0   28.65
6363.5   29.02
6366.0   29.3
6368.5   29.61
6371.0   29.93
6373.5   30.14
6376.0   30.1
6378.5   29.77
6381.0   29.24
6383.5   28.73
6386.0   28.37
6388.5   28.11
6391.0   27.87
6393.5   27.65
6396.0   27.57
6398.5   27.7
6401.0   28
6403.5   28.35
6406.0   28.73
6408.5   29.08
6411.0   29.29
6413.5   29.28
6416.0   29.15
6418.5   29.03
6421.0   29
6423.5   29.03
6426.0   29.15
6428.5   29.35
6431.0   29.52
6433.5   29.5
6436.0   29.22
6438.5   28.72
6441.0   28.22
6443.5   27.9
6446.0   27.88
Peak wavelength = 6373.5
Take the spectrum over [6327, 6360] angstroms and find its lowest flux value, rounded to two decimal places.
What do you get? 27.65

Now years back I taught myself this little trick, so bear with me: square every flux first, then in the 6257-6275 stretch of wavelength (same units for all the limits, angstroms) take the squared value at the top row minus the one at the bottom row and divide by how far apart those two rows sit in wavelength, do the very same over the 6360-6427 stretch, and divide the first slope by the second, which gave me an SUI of 15.4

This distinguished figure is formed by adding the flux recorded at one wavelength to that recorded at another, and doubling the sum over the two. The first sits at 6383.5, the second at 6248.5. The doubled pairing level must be 112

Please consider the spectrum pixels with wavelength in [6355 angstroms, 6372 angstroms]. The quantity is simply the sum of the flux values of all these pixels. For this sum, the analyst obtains 202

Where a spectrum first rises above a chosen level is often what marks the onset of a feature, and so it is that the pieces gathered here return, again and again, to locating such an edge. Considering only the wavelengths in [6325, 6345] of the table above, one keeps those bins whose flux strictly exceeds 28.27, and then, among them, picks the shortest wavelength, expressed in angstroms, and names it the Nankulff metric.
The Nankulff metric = 6326.0 angstroms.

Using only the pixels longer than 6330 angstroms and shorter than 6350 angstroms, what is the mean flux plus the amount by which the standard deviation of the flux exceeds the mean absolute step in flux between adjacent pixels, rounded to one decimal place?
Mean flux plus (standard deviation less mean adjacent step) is 29.4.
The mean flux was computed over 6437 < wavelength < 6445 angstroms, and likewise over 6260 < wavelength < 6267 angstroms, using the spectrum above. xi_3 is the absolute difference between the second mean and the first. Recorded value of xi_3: 1.4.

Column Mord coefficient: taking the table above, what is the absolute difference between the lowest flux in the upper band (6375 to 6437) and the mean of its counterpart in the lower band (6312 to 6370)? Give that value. 1.07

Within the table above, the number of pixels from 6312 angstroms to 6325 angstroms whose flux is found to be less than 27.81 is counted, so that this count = 3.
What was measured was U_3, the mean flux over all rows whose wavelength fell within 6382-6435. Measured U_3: 28.7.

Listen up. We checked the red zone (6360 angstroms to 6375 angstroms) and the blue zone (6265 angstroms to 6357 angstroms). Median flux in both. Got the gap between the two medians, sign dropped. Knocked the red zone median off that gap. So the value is -27.8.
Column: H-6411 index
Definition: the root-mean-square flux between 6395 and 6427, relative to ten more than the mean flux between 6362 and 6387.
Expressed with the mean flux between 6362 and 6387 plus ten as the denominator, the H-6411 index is 0.729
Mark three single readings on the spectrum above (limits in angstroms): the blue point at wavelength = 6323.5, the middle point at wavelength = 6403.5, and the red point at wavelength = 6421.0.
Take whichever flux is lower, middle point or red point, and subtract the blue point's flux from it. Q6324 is -0.2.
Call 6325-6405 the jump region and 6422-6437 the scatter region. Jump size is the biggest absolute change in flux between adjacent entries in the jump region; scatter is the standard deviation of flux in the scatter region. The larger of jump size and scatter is 0.58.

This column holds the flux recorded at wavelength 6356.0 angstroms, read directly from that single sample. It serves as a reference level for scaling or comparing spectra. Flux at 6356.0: 27.7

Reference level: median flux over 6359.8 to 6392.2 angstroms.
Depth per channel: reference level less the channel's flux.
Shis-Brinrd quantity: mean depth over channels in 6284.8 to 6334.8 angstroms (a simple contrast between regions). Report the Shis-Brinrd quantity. 1.3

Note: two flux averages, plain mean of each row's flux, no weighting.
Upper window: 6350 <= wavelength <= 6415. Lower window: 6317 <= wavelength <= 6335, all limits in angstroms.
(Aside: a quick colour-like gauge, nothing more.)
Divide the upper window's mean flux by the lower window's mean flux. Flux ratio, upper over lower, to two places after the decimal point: 1.00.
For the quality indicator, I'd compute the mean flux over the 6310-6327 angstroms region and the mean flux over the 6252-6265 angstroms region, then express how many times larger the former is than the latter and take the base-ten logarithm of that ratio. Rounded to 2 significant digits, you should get 0.016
